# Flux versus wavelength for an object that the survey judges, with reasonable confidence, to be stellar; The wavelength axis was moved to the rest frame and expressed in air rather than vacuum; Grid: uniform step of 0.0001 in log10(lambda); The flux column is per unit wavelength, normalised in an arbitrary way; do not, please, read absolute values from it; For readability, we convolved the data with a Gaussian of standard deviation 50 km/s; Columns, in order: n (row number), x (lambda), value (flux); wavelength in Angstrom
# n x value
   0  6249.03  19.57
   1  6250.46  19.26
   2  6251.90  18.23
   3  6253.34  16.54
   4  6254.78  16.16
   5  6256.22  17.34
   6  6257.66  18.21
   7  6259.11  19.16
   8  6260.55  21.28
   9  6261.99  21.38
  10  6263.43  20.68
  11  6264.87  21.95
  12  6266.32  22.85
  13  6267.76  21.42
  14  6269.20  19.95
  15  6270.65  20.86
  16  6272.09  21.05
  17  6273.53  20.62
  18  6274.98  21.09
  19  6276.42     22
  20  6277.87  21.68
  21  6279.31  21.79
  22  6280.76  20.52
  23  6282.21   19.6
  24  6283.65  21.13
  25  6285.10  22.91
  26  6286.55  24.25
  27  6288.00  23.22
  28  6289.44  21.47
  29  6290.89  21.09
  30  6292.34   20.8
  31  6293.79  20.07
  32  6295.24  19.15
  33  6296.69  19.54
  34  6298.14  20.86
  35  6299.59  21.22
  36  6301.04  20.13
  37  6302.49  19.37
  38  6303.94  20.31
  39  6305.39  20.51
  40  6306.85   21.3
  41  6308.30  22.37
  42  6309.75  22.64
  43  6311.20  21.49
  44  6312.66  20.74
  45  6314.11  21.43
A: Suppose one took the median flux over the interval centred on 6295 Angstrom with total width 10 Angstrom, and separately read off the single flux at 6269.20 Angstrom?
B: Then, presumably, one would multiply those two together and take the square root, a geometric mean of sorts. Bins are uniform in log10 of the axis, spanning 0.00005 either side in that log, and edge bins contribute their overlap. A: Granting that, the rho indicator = 20.4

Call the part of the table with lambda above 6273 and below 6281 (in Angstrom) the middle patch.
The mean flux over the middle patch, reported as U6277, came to 21.3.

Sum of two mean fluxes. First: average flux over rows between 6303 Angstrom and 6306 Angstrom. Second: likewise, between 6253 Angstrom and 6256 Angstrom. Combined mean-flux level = 36.8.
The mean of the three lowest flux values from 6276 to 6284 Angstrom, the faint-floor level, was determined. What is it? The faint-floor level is 20.4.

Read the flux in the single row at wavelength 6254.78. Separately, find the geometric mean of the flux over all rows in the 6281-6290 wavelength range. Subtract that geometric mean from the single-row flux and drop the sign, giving 5.9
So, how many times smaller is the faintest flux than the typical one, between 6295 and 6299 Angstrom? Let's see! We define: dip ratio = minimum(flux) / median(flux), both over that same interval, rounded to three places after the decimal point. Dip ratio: 0.980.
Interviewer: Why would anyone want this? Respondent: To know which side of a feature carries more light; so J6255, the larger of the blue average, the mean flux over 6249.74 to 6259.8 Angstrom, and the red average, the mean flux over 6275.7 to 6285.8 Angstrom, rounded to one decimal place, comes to 21.4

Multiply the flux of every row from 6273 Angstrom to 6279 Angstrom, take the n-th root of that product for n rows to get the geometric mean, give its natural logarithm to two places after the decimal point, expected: 3.06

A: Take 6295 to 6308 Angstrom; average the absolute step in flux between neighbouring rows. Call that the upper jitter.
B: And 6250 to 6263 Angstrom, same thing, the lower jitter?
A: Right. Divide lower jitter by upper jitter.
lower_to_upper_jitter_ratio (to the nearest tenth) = 1.4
